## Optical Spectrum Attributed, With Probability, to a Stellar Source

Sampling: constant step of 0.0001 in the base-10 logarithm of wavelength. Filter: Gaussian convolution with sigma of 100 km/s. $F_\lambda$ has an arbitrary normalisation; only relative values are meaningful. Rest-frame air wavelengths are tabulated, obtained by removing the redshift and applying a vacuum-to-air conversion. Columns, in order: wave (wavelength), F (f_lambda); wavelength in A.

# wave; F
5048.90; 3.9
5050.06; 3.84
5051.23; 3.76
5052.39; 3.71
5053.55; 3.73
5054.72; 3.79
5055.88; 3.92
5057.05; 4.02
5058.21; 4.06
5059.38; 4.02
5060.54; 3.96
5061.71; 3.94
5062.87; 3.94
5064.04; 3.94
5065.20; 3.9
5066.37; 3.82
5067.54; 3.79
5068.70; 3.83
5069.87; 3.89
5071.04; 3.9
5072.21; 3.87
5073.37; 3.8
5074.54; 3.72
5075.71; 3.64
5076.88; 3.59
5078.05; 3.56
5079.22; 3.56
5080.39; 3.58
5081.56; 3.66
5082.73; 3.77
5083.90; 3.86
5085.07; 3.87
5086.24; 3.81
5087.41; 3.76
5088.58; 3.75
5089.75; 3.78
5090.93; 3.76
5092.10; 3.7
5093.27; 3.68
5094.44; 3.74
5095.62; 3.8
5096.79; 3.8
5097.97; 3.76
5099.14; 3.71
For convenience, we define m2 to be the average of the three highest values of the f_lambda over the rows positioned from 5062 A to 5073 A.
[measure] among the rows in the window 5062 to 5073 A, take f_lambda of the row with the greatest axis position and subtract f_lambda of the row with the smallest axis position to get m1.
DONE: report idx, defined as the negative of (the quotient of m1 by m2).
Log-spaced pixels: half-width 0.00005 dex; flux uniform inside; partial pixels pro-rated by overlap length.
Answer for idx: 0.018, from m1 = -0.07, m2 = 3.93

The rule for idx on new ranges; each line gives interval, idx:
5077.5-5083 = -0.057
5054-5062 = -0.037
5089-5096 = -0.005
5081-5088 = -0.026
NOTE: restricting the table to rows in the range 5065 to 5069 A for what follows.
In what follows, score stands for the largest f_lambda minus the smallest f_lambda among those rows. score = 0.11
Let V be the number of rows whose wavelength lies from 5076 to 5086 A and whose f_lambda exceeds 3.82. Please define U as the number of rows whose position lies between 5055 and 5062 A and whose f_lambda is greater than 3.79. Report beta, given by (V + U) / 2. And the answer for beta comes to 4.0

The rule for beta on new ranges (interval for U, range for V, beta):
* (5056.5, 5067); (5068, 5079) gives 6.5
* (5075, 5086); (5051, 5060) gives 3.0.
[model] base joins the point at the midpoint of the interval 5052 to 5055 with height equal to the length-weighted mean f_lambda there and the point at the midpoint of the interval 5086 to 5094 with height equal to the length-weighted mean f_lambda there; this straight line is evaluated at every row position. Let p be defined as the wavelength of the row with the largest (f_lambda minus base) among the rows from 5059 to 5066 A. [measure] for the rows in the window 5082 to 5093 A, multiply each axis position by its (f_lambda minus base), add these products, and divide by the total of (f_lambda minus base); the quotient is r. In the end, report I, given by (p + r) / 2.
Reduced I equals 5071.9 A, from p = 5059.38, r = 5084.5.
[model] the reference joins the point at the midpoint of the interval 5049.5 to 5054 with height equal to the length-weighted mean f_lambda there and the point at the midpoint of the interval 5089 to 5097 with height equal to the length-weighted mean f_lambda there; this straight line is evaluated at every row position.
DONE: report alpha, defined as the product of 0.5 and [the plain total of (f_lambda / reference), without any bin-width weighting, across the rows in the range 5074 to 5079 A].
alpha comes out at 1.93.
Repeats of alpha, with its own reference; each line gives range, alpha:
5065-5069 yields 2.04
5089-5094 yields 1.99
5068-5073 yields 2.06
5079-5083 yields 1.94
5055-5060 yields 2.13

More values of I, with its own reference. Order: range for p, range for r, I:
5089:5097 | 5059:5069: 5079.2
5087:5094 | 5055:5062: 5074.2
